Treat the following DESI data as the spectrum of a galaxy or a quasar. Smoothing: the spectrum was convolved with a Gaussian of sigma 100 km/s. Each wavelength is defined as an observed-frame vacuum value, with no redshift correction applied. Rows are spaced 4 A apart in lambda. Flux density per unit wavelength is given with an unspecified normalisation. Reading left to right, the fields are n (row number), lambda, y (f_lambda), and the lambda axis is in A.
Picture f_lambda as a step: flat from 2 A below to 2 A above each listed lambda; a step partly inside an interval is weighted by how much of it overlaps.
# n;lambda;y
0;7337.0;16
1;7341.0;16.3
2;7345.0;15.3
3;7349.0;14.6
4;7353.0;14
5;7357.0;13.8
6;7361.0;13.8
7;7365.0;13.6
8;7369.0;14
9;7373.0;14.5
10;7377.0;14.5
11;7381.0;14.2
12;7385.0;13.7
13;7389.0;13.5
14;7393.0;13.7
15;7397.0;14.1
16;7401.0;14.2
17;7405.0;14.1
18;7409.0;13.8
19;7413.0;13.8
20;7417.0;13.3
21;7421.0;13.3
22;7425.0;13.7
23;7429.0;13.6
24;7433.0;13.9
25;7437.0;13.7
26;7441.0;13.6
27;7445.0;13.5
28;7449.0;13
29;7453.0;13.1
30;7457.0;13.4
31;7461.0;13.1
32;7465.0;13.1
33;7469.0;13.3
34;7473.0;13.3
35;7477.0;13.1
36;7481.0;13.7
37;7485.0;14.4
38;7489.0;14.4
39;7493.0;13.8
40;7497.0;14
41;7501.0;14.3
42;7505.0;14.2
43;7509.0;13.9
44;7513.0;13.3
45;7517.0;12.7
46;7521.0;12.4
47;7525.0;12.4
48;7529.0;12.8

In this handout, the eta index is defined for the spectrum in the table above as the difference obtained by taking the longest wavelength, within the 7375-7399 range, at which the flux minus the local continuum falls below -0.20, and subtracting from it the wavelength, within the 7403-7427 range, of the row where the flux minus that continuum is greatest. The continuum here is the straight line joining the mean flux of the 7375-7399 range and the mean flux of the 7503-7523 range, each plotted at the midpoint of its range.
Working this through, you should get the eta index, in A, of -12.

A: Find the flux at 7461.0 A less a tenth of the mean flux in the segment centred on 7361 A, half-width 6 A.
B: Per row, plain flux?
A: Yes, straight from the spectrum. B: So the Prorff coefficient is 11.73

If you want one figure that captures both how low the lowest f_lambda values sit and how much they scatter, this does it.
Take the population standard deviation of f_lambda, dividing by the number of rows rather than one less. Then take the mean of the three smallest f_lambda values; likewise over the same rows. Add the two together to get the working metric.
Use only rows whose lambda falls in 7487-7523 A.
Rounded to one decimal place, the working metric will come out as 13.5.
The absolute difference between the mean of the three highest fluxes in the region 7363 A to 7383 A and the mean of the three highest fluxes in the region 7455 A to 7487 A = 0.57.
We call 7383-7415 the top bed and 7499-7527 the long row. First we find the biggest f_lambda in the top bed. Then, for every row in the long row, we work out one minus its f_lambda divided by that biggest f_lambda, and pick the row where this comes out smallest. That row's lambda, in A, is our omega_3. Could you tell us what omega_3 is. 7501.0 A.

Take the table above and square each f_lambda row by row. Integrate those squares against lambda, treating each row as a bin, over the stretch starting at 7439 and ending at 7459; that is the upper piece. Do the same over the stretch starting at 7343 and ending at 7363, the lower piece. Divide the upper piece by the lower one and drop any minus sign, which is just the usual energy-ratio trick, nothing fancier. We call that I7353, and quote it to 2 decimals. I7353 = 0.87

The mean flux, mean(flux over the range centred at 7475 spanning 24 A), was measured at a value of 13.5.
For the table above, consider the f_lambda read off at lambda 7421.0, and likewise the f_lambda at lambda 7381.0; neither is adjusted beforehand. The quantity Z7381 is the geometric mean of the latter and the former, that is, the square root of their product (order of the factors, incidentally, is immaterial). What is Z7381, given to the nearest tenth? 13.7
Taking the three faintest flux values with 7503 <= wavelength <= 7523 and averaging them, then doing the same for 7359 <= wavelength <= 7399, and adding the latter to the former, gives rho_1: 26.4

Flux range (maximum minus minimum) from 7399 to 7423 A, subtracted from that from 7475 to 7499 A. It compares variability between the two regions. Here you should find 0.40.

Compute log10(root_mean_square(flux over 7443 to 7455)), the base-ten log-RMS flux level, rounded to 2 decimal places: 1.12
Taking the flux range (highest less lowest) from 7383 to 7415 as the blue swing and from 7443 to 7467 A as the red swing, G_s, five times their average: 3.0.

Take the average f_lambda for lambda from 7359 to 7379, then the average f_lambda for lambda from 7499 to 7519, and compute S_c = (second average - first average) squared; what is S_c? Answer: 0.16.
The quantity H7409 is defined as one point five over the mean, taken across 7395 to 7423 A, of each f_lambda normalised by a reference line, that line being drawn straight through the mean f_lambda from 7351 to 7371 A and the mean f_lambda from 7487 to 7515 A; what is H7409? 1.51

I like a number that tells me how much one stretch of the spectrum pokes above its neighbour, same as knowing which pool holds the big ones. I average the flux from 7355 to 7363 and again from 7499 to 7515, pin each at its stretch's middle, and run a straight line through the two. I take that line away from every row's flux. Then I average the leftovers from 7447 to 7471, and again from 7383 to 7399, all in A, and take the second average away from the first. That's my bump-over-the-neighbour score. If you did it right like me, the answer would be -0.64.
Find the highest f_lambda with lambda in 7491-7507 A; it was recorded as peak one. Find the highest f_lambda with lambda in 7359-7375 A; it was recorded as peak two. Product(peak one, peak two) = 207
